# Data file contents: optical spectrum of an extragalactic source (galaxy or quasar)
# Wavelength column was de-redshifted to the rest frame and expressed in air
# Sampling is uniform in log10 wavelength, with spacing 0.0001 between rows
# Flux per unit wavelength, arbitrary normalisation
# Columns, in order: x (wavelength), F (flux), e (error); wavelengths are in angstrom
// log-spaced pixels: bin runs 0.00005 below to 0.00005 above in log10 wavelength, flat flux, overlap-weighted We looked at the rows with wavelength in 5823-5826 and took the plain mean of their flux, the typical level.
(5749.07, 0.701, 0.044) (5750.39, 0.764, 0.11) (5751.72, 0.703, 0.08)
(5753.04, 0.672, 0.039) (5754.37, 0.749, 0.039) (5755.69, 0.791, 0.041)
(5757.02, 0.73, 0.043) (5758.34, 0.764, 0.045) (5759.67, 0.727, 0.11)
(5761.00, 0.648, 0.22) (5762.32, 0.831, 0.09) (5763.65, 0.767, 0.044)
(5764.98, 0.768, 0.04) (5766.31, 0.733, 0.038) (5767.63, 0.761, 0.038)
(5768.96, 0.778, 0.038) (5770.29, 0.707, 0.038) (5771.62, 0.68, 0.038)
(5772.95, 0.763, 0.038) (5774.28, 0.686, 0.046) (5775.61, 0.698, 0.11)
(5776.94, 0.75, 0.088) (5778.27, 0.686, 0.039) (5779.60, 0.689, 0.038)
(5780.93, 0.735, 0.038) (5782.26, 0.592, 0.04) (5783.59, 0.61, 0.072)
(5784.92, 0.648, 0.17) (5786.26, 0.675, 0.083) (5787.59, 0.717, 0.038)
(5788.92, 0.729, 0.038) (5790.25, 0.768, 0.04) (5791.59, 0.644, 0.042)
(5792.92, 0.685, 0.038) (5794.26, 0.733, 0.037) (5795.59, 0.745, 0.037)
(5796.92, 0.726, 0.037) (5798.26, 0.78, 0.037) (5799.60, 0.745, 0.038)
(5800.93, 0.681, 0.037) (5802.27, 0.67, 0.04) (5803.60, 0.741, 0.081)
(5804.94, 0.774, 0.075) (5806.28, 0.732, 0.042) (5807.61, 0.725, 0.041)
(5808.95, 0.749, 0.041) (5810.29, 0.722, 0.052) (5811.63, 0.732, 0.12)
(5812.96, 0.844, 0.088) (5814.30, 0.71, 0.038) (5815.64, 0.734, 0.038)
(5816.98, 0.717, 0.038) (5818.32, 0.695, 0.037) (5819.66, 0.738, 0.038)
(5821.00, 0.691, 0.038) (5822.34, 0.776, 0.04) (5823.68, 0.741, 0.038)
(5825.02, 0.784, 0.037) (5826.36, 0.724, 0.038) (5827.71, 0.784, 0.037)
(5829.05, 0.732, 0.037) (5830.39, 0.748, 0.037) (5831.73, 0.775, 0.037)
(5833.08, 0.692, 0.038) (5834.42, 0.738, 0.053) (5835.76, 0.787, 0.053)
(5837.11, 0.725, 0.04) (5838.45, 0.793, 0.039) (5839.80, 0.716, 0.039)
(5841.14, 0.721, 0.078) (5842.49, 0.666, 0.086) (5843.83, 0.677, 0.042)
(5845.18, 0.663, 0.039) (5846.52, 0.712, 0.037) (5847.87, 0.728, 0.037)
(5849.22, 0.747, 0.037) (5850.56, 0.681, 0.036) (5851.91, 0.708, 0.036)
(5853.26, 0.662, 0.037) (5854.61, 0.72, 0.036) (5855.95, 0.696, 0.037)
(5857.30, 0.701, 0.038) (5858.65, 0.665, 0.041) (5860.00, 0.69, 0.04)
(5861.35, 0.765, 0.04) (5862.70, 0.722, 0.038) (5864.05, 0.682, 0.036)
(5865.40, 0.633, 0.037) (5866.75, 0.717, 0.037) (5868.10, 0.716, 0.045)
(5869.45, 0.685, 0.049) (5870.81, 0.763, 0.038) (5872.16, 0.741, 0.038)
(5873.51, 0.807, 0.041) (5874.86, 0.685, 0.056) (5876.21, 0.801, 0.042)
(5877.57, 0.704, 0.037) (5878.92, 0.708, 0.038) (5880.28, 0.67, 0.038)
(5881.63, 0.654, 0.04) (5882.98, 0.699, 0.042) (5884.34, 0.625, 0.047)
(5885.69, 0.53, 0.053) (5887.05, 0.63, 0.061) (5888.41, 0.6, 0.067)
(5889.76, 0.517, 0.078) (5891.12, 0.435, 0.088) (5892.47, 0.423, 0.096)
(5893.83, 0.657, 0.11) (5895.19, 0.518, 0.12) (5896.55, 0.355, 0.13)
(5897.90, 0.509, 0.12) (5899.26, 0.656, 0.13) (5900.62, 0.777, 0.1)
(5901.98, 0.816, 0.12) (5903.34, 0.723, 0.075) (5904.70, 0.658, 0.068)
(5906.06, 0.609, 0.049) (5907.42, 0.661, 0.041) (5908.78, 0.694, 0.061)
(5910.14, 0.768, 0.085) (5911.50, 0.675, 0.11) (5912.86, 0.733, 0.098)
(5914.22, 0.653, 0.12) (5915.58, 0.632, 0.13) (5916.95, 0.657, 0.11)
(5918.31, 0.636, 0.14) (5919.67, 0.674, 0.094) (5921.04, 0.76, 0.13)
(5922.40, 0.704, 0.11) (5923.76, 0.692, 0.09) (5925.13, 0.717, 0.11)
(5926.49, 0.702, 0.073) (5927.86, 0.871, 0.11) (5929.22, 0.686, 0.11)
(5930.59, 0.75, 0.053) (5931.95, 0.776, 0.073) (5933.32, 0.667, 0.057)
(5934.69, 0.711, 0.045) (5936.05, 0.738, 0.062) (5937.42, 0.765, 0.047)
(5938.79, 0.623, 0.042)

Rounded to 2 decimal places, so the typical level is 0.76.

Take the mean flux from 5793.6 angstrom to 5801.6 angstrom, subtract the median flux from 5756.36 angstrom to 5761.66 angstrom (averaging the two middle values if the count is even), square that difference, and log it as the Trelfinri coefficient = 0.0000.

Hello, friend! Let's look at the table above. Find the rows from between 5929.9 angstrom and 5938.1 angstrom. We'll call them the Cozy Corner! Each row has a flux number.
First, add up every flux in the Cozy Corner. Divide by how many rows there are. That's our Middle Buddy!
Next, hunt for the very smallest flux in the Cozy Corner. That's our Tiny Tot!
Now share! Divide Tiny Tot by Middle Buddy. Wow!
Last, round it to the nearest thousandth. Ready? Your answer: 0.908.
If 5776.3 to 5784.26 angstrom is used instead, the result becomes 0.874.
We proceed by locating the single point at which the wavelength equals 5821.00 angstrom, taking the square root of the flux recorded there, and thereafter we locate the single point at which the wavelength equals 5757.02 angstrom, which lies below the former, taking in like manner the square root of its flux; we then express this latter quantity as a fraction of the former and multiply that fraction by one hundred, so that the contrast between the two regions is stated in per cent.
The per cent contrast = 103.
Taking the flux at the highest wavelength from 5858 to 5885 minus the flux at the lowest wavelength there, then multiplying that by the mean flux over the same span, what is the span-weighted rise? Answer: -0.03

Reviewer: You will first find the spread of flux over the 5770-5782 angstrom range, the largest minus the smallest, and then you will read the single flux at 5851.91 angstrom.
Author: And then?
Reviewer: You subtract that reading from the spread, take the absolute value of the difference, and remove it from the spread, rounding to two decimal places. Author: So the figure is -0.54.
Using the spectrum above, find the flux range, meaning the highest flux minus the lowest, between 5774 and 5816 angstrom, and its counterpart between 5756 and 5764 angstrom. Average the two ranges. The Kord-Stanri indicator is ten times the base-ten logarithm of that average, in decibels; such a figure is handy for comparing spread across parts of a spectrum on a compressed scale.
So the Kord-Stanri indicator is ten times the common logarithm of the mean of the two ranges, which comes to -6.6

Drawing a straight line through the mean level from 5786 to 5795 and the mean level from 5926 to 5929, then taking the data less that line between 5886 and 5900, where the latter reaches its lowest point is 5896.55 angstrom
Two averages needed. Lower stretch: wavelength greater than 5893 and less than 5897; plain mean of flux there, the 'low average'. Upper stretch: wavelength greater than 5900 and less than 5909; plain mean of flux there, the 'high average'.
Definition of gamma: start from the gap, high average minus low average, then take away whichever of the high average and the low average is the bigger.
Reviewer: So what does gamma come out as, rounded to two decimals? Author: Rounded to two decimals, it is -0.51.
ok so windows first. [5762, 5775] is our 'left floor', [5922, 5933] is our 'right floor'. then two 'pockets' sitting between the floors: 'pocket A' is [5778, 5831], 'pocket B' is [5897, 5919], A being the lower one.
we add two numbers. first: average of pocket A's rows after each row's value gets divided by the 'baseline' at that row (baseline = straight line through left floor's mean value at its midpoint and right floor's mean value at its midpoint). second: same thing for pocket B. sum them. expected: 1.89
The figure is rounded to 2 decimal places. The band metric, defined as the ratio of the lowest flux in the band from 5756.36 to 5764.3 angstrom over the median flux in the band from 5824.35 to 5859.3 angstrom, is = 0.90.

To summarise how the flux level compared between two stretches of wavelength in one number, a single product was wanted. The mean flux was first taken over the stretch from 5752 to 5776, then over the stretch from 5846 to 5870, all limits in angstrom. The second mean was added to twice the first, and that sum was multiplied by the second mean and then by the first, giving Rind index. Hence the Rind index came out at 1.12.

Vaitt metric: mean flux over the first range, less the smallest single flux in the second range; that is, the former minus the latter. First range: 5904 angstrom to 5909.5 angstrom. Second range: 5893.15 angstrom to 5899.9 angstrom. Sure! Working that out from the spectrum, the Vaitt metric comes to 0.30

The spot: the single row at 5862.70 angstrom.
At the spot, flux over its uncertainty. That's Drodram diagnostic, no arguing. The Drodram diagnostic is 19.0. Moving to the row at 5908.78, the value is 11.4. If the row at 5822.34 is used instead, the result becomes 19.4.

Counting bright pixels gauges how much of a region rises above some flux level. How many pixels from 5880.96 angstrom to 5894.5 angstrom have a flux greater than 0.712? 0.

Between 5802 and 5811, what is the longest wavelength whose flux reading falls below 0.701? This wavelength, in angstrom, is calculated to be 5802.27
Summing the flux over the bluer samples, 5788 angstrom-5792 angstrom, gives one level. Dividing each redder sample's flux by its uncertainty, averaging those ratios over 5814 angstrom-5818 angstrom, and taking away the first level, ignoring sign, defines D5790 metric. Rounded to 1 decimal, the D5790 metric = 16.8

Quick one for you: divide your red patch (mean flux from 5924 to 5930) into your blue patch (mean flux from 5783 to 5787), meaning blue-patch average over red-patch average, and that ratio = 0.87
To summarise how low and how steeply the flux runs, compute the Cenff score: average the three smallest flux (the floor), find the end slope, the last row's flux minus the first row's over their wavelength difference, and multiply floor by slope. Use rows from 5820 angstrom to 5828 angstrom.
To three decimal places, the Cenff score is 0.010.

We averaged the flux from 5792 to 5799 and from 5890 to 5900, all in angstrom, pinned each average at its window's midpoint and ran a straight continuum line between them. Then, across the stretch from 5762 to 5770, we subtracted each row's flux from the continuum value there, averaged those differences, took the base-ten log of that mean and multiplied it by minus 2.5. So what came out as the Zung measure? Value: 3.9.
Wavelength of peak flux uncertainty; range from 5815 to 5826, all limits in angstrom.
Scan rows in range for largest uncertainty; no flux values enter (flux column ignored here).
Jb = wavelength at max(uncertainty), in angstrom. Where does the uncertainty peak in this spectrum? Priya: 5822.34 angstrom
